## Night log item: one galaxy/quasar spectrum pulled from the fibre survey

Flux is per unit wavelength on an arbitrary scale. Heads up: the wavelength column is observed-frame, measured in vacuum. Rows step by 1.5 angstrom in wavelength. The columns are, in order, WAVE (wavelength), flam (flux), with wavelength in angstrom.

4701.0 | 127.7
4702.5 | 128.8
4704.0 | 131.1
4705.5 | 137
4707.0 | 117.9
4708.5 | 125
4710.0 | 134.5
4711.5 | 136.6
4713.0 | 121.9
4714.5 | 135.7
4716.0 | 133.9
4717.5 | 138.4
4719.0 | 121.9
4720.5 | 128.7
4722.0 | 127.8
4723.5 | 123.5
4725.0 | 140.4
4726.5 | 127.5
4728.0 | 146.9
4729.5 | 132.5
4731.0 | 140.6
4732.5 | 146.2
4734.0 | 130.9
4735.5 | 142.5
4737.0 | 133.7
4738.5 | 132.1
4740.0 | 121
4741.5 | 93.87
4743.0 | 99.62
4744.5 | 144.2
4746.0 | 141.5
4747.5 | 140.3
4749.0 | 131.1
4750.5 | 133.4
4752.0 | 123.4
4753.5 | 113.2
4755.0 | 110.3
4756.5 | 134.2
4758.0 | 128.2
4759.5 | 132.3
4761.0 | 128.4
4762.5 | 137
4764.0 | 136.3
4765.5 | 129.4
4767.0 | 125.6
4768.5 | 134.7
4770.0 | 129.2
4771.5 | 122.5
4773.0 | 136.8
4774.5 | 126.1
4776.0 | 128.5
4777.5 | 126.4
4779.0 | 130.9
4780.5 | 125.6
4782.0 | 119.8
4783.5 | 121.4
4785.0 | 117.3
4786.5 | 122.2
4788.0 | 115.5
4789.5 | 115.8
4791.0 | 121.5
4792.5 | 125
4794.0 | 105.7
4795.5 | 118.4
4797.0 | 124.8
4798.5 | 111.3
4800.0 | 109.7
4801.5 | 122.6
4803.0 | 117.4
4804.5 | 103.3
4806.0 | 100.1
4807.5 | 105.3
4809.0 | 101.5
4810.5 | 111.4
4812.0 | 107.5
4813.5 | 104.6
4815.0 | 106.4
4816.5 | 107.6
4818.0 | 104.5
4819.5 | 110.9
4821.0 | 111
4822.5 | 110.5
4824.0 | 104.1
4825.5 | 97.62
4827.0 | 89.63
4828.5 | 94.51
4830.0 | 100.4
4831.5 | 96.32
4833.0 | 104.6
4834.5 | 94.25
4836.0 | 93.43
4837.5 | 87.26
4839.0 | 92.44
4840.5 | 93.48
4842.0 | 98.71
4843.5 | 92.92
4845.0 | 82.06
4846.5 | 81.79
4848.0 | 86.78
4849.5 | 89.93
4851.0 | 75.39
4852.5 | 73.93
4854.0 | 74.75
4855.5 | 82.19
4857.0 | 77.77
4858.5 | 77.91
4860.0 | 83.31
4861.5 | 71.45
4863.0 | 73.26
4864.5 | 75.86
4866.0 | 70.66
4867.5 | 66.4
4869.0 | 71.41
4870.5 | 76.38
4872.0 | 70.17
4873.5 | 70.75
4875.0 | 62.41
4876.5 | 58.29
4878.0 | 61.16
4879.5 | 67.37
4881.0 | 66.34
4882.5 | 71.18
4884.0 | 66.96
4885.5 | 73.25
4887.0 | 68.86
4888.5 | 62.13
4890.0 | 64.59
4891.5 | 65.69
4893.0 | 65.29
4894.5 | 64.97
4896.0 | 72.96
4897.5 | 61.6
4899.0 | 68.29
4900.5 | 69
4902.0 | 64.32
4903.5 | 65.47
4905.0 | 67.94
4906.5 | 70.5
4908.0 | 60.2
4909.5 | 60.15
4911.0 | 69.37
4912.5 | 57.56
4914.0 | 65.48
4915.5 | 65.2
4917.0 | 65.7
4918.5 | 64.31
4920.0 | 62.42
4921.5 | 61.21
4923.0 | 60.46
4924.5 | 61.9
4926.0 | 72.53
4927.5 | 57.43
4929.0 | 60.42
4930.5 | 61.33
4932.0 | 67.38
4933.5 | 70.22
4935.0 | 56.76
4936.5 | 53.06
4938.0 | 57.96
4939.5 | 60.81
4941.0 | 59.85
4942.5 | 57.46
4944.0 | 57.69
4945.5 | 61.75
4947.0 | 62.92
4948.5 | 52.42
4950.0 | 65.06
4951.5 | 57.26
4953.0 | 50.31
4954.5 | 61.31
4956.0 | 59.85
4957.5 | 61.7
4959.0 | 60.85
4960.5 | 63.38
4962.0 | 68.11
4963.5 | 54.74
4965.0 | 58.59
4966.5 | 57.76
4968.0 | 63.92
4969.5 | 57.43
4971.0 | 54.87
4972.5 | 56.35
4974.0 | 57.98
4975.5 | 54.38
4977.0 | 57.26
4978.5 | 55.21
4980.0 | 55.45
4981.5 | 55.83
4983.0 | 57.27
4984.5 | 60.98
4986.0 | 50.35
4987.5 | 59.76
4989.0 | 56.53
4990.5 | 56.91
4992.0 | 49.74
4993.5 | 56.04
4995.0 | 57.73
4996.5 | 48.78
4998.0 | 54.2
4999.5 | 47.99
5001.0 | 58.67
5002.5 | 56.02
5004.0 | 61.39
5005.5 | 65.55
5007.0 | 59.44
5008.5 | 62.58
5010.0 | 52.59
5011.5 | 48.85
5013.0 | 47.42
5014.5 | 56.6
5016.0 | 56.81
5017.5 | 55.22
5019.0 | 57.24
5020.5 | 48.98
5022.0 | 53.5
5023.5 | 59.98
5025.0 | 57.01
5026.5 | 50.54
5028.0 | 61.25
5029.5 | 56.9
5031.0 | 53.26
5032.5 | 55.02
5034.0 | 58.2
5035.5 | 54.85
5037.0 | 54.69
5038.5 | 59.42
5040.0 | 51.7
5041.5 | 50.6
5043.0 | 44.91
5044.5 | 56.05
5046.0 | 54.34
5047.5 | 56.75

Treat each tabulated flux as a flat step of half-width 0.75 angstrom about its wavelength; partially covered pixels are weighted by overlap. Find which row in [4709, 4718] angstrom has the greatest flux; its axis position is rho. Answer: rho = 4717.5 angstrom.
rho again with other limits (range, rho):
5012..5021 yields 5019.0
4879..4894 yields 4885.5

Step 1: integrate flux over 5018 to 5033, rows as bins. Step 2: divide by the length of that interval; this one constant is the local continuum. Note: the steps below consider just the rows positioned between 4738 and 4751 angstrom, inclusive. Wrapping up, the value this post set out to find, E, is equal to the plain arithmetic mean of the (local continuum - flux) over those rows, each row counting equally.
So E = -71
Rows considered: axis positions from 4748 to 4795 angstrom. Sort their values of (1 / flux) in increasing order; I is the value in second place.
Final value 0.007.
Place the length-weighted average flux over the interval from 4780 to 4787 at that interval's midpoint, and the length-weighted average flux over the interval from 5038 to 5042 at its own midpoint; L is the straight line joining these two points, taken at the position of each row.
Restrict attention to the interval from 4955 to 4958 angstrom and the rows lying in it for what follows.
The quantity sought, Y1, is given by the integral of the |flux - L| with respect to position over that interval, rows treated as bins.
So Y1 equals 45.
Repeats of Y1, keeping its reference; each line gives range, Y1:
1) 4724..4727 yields 20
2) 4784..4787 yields 8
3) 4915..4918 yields 62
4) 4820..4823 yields 1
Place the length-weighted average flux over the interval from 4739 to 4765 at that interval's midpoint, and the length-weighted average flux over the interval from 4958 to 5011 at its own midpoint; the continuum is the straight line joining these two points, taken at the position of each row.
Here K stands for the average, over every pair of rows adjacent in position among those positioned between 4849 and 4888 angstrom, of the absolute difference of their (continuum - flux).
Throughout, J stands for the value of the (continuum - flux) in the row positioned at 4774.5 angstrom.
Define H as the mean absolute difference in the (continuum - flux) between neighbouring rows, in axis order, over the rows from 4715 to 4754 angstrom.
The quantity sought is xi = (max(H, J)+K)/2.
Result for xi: 7.8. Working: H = 11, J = -6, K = 4.78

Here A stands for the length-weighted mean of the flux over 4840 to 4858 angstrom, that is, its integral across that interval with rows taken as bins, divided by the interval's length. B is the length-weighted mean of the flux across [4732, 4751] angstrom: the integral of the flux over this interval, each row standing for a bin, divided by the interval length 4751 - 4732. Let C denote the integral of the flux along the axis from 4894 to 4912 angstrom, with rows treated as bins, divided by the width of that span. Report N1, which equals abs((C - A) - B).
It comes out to 148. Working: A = 84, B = 130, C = 66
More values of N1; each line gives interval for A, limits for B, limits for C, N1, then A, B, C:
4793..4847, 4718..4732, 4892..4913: 170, 103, 133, 66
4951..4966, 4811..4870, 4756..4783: 20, 60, 90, 129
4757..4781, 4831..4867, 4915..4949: 153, 130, 84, 61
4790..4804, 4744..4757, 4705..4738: 114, 117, 130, 133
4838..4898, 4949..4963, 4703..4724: 5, 74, 61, 130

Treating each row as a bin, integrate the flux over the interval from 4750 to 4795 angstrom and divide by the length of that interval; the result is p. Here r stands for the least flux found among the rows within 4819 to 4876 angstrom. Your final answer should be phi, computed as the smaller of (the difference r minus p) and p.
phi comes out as -63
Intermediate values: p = 125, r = 62.41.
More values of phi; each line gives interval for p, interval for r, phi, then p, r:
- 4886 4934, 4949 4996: -15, 65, 49.74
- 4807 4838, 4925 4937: -49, 102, 53.06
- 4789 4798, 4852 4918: -61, 118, 57.56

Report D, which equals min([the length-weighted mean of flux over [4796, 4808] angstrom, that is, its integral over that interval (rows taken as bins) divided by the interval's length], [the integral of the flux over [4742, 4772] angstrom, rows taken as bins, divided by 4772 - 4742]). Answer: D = 112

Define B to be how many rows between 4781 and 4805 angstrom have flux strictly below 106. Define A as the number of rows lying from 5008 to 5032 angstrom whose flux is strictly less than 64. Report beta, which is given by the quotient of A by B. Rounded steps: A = 16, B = 2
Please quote 8.00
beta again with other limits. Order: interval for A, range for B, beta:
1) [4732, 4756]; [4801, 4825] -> 0.00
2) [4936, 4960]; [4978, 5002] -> 0.94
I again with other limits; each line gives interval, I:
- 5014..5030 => 0.017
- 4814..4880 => 0.009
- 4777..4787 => 0.008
